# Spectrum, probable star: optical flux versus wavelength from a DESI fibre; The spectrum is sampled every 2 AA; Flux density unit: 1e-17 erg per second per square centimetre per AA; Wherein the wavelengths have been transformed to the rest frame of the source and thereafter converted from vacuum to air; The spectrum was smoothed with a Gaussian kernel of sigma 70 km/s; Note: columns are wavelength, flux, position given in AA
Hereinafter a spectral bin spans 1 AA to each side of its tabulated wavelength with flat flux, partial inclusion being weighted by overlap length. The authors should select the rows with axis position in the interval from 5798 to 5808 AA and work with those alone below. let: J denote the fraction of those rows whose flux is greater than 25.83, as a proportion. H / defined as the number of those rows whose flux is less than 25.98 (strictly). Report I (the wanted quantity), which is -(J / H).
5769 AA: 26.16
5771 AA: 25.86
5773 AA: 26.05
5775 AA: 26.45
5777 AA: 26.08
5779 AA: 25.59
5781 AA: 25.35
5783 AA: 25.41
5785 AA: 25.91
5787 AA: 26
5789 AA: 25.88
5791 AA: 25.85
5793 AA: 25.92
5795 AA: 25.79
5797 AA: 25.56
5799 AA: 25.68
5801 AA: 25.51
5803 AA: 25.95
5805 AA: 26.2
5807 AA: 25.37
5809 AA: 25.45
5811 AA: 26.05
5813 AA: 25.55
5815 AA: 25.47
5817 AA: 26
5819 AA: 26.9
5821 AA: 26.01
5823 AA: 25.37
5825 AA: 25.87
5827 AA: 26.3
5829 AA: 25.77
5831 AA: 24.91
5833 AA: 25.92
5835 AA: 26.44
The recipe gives -0.10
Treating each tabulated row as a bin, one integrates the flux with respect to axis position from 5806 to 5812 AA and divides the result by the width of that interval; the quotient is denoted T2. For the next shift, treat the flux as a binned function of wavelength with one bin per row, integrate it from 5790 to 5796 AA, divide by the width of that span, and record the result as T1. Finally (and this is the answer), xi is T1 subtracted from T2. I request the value -0.23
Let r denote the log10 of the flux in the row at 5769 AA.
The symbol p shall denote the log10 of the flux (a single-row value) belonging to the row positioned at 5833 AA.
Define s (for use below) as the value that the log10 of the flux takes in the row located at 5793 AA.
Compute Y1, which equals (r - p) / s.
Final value 0.003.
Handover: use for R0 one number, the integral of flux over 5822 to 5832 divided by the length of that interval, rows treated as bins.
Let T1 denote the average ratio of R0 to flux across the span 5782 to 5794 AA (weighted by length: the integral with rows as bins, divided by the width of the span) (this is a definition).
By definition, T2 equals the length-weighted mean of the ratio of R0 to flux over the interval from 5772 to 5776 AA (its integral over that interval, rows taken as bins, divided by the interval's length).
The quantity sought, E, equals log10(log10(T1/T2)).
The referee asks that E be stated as -2.15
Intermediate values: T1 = 0.99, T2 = 0.977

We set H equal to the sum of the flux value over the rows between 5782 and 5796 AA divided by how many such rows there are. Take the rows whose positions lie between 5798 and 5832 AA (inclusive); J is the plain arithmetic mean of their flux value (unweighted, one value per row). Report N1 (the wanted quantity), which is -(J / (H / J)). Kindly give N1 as -25.7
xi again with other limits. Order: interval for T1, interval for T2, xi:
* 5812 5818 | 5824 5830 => 0.31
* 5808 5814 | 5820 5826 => 0.07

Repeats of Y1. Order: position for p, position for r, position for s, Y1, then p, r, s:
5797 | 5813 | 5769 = 0.000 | 1.41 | 1.41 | 1.42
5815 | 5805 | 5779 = 0.009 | 1.41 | 1.42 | 1.41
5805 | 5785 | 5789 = -0.003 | 1.42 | 1.41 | 1.41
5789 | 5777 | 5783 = 0.002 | 1.41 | 1.42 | 1.41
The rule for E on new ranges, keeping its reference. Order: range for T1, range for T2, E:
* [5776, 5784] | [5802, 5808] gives -2.41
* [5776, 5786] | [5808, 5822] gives -2.38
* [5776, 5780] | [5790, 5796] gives -3.46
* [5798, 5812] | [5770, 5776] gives -2.20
